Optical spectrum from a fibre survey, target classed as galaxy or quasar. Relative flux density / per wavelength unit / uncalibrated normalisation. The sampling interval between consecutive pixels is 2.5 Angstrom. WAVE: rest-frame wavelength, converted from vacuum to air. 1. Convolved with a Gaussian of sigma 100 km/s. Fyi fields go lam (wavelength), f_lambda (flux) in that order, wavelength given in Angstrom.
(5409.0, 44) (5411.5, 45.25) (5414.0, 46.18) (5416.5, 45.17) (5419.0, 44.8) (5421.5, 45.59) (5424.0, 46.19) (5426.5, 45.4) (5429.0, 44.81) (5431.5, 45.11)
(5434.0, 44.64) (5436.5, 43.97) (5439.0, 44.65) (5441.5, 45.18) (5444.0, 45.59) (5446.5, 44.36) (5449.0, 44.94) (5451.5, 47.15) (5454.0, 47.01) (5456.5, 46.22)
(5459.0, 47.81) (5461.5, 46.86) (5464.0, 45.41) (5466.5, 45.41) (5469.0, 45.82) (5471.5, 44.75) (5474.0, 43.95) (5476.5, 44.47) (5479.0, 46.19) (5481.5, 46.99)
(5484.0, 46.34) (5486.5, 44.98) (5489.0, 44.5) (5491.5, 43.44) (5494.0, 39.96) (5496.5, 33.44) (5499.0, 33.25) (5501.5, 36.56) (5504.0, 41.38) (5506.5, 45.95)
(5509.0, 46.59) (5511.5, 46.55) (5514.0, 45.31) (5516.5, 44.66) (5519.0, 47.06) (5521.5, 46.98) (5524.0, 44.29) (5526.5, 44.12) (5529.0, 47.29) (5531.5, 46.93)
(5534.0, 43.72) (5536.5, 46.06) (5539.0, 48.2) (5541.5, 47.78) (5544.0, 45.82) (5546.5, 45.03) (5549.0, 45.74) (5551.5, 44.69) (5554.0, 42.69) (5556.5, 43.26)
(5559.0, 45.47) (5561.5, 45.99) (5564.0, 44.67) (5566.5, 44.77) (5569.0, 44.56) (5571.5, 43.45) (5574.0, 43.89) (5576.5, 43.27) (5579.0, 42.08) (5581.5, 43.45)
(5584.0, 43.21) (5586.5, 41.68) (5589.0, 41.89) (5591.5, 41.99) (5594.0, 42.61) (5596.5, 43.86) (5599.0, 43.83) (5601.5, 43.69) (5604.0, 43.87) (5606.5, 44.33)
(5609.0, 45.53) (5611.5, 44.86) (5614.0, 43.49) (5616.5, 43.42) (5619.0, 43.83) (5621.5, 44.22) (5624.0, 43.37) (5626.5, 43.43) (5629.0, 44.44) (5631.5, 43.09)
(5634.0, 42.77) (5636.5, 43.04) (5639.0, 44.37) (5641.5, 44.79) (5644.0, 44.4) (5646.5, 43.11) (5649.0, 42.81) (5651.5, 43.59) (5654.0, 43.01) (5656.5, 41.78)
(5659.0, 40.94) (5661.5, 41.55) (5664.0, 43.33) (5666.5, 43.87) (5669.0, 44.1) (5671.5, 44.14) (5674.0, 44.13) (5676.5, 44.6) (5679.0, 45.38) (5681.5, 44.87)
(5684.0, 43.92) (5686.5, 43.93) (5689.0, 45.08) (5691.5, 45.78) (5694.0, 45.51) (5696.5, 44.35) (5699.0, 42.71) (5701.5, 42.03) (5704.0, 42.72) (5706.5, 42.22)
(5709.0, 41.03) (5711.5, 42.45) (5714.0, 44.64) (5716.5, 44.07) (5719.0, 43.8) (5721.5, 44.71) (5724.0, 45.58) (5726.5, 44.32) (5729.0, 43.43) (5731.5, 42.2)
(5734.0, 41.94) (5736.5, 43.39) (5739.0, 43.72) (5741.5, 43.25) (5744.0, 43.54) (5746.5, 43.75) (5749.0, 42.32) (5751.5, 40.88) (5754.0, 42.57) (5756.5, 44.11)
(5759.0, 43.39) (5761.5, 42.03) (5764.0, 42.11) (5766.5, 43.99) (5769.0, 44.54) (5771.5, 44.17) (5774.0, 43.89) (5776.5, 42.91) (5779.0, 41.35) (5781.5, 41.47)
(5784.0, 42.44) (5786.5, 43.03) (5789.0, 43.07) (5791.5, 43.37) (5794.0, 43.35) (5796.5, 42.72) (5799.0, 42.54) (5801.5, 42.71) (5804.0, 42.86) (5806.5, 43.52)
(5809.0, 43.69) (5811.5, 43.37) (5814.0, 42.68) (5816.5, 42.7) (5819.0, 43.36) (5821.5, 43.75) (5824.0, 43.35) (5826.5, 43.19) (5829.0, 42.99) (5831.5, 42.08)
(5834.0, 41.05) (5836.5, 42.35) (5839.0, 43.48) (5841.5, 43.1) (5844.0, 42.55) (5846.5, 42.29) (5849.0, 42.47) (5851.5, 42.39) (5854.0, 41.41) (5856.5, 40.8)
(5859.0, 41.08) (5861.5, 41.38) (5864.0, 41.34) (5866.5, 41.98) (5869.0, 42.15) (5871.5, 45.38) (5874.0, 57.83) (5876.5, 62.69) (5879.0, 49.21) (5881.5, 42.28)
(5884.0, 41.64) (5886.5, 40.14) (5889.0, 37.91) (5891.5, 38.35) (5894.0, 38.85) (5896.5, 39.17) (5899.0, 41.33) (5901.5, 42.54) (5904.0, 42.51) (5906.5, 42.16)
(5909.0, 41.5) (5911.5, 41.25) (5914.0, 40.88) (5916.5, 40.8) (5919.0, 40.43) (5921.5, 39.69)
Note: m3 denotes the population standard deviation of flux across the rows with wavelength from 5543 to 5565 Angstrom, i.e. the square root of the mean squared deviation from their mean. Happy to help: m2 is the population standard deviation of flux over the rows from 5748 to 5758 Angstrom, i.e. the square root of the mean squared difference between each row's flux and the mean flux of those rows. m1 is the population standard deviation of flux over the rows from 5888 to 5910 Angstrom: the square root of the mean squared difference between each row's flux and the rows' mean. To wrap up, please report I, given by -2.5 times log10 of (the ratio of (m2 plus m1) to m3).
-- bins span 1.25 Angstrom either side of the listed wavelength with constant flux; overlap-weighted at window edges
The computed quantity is -1.1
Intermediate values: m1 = 1.8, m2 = 1.15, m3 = 1.1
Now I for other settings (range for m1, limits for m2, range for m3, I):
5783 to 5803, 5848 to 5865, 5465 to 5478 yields -0.4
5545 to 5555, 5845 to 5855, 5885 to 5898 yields -0.8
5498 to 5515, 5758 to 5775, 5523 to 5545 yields -1.4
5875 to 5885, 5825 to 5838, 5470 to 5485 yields -2.3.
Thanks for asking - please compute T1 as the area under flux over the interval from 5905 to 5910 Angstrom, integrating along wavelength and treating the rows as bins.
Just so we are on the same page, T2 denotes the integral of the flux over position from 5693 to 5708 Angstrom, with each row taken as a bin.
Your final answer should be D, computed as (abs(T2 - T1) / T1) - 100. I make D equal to -97.9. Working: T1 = 209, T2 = 648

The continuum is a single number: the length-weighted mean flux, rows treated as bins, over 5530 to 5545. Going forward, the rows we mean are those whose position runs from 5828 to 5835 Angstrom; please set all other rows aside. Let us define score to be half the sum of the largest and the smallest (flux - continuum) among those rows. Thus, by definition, -4.4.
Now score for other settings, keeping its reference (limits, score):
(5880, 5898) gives -6.3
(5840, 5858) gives -4.5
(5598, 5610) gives -1.8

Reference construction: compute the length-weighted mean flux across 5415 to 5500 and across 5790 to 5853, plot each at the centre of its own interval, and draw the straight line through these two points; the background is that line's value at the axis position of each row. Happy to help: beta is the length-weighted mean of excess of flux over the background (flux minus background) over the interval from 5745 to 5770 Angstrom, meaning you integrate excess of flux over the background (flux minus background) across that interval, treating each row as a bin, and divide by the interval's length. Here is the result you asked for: -0.21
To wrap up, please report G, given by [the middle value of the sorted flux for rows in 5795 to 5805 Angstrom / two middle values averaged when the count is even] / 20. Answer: 2.14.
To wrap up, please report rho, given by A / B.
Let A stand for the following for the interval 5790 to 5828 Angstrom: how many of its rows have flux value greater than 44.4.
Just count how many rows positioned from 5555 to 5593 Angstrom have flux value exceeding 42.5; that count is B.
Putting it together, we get 0.0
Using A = 0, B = 11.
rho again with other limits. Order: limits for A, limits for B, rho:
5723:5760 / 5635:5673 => 0.1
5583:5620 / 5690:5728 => 0.2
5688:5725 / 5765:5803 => 0.5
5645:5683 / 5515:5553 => 0.2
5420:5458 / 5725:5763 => 1.3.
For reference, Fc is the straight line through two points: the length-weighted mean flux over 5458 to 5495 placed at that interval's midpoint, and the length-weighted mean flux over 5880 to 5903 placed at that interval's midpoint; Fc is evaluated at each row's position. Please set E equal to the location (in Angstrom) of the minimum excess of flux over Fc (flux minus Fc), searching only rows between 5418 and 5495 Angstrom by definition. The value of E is 5494.0 Angstrom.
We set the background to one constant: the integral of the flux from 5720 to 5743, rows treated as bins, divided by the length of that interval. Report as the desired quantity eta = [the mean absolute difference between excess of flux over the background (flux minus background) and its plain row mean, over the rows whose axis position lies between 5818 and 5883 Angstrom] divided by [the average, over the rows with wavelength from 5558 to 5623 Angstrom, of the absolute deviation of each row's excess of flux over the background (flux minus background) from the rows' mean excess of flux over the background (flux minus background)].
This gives 3.5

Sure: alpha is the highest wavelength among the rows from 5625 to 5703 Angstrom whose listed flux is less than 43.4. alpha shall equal 5701.5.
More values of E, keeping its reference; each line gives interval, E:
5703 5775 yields 5709.0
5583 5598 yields 5586.5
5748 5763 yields 5751.5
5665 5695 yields 5666.5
